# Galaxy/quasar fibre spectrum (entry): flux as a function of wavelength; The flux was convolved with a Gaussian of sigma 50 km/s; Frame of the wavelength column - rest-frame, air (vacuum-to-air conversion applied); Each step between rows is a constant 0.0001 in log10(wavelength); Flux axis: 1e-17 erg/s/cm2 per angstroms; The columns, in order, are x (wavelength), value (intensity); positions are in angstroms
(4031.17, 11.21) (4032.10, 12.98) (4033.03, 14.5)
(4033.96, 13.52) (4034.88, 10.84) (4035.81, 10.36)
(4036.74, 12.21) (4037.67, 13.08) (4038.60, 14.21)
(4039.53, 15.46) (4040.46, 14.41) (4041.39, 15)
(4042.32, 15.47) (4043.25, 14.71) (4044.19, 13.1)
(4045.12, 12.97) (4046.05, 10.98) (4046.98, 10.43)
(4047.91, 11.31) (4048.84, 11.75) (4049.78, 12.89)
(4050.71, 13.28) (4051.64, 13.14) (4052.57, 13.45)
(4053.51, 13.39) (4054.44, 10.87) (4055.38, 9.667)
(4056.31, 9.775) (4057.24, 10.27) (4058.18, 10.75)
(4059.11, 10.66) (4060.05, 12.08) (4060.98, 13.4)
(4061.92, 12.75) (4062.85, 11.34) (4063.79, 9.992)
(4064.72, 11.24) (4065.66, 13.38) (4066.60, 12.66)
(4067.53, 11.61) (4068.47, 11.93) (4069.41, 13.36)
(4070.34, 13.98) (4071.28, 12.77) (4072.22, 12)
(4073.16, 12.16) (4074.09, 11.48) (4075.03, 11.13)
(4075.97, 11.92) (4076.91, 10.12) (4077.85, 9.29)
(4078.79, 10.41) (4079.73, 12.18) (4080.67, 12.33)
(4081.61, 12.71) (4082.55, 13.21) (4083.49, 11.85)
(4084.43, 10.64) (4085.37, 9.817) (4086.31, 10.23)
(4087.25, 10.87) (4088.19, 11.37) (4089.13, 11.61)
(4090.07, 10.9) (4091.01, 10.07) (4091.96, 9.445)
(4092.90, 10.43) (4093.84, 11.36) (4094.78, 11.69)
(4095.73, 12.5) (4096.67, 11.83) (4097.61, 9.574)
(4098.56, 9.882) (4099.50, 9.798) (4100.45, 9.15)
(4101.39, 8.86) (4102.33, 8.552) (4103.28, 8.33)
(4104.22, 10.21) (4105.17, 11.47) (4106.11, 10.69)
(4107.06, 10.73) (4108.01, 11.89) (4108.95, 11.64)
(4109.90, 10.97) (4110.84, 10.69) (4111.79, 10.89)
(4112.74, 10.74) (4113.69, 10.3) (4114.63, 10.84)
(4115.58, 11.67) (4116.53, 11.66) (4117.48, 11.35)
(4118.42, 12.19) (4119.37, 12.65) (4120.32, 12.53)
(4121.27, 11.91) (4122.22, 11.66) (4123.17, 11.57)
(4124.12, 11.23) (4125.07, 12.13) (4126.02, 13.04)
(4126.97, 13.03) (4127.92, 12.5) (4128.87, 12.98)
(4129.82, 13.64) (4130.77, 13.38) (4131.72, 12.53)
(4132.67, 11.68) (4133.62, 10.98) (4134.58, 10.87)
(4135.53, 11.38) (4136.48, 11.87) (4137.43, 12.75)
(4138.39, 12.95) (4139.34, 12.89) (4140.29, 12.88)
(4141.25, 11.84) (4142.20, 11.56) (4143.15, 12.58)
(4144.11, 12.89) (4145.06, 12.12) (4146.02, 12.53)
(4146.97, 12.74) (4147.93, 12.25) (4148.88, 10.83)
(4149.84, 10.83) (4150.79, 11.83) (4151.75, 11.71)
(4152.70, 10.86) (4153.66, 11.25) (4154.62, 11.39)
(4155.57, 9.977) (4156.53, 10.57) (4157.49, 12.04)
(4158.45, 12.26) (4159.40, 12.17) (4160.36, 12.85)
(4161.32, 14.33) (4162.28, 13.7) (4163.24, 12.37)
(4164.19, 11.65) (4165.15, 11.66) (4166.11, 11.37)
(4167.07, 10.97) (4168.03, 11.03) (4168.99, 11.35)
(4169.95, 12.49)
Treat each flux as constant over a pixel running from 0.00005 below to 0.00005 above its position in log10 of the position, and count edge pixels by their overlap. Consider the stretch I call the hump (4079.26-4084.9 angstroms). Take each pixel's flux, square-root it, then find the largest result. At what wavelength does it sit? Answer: 4082.55 angstroms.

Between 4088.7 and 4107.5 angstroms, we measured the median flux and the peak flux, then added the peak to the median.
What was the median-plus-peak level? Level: 22.8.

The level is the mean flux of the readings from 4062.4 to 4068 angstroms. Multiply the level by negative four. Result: -46.81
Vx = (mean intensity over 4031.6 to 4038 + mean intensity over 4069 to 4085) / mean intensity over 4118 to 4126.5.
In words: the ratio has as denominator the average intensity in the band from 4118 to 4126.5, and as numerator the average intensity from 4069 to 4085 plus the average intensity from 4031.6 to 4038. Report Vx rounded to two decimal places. 2.01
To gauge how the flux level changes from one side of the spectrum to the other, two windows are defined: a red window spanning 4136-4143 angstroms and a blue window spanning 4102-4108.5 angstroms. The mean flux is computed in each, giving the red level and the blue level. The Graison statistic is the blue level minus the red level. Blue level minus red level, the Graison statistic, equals -2.1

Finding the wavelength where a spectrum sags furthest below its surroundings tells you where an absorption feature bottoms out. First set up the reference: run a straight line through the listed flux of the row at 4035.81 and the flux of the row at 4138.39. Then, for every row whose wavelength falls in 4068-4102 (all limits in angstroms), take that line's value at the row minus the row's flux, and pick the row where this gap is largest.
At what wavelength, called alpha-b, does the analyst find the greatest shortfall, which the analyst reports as 4101.39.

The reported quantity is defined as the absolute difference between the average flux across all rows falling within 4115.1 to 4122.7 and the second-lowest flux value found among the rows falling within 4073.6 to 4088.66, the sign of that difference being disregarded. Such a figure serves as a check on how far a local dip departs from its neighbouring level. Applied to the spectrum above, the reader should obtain 2.1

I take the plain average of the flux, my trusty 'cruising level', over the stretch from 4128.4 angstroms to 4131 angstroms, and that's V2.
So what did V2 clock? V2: 13.3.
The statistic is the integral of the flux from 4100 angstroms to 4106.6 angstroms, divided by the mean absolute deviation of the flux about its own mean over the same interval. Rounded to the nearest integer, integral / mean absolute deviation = 63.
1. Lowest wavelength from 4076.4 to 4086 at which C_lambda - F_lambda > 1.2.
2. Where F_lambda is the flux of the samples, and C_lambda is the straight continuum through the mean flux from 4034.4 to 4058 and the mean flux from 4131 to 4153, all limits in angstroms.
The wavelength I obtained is 4076.91 angstroms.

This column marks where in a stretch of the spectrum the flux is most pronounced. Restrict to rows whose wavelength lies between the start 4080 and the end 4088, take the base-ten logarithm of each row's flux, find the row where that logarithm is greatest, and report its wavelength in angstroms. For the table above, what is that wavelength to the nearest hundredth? 4082.55 angstroms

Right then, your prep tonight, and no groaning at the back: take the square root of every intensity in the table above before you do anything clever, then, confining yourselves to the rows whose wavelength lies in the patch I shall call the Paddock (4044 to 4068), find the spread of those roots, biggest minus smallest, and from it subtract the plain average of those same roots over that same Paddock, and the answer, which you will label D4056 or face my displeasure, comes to -2.87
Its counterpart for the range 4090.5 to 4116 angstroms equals -2.59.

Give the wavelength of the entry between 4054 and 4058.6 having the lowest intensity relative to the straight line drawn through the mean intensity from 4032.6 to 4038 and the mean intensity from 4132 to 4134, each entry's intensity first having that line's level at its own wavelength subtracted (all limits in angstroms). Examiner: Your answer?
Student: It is 4055.38 angstroms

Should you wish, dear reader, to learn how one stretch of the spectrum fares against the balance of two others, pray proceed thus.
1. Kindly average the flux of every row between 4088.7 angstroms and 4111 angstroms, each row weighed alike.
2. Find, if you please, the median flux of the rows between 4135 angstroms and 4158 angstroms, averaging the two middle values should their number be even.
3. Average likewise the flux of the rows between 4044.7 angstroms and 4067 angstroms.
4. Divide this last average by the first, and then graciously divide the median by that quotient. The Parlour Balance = 10.6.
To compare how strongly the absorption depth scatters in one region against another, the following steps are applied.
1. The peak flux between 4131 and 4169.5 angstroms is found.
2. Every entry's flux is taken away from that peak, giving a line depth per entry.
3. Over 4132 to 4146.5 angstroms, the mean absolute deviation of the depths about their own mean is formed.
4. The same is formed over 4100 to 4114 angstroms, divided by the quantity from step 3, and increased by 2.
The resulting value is 3.4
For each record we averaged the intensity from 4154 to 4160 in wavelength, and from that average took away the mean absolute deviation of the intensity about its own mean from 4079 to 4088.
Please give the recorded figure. 10.4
